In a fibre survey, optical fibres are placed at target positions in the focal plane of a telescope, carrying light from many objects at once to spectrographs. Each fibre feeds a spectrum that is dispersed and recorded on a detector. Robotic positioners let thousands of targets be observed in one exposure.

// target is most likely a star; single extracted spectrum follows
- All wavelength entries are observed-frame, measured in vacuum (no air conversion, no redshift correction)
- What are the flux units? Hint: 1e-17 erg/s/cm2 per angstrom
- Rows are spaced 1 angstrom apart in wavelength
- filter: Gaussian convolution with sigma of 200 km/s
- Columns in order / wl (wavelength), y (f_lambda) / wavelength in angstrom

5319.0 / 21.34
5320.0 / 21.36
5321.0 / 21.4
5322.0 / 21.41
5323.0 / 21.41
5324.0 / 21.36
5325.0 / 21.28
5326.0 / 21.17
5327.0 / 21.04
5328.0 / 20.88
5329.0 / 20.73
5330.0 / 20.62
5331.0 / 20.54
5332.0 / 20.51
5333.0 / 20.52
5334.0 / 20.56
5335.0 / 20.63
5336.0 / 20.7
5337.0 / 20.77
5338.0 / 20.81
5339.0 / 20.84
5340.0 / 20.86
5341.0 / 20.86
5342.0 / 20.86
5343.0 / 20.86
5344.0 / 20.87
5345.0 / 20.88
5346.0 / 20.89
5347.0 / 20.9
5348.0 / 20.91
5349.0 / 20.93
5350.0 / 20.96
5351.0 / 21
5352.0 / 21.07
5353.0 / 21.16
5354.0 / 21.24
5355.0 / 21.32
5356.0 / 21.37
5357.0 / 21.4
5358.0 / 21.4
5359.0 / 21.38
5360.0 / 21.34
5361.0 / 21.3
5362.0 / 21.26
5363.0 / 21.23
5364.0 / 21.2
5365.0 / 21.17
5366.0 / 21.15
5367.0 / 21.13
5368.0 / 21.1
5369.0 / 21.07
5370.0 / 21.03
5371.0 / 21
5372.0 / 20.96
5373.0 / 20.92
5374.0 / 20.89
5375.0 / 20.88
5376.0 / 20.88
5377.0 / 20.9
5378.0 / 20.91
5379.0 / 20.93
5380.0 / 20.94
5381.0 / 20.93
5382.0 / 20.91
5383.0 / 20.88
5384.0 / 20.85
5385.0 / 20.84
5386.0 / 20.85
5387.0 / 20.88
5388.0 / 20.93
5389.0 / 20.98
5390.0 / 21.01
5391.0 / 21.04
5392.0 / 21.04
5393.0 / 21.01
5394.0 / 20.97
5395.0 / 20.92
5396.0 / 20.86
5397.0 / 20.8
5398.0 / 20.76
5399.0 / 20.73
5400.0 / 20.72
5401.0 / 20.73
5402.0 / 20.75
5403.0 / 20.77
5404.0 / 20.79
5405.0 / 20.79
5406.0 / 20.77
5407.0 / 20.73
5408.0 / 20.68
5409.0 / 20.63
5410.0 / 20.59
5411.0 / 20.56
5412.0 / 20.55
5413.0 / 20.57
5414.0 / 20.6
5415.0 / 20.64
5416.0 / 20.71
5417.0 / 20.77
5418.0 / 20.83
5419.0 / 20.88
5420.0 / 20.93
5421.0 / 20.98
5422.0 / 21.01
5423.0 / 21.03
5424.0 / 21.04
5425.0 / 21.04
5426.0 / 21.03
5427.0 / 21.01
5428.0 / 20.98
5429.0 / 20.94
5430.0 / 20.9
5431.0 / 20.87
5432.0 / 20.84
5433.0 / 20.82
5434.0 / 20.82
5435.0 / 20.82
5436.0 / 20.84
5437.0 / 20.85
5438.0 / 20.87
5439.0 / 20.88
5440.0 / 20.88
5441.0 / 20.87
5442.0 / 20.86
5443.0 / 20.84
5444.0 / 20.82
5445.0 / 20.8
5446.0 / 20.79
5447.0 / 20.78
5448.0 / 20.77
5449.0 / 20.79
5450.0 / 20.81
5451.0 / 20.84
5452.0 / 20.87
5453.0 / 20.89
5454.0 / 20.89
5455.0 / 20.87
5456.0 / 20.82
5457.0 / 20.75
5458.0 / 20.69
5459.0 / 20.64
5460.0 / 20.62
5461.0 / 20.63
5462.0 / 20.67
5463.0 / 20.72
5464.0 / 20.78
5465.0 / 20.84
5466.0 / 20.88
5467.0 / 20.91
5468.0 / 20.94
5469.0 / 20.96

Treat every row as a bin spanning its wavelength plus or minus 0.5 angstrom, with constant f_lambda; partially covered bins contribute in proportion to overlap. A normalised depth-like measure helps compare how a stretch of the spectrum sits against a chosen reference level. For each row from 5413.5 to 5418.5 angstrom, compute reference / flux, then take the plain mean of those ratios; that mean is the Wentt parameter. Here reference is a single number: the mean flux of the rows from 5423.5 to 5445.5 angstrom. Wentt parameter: 1.01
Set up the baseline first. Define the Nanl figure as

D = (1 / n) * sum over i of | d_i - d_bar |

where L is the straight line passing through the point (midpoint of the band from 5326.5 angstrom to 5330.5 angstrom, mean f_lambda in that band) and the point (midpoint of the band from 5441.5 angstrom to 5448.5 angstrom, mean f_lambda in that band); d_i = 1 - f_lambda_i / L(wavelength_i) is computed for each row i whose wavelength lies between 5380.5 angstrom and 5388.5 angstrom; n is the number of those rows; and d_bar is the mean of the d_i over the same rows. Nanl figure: 0.0014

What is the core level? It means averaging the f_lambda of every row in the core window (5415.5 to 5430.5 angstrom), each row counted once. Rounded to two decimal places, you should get 20.94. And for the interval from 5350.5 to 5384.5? 21.09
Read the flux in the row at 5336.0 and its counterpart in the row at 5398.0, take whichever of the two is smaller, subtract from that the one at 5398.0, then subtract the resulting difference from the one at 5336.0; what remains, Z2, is 20.76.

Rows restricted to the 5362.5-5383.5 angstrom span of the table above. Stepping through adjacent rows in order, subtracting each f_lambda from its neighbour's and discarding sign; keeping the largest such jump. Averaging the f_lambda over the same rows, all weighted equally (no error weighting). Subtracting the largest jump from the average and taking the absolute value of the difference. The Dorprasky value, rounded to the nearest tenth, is 21.0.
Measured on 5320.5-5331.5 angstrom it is 20.9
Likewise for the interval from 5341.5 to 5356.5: 20.9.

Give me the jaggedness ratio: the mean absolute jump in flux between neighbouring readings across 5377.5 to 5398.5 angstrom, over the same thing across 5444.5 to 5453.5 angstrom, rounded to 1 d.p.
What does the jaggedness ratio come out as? 1.6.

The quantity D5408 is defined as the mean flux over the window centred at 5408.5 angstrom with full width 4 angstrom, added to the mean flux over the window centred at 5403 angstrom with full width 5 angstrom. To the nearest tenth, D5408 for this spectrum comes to 41.4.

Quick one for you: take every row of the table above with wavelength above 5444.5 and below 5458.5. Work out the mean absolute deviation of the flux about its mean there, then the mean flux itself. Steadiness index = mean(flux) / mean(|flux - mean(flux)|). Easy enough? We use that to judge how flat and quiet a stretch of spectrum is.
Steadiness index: 468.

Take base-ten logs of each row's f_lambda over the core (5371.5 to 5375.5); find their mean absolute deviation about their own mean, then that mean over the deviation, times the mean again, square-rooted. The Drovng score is 55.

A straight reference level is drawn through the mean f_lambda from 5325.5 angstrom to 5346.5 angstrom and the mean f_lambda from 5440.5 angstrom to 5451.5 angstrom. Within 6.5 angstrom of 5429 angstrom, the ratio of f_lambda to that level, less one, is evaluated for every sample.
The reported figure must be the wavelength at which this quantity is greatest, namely 5424.0 angstrom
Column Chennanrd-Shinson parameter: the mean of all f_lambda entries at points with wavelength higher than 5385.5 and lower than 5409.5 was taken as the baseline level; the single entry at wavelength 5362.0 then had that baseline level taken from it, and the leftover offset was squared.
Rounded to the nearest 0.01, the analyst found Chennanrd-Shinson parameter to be 0.18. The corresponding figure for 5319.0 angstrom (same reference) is 0.25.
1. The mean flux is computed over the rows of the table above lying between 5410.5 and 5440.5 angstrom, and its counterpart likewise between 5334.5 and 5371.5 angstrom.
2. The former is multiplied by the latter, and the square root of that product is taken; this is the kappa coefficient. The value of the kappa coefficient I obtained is 20.9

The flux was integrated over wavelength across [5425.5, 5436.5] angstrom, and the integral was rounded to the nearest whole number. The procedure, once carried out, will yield 230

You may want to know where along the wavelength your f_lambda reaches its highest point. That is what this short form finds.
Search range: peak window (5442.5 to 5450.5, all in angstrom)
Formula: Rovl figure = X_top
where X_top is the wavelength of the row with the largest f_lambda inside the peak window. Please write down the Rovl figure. 5443.0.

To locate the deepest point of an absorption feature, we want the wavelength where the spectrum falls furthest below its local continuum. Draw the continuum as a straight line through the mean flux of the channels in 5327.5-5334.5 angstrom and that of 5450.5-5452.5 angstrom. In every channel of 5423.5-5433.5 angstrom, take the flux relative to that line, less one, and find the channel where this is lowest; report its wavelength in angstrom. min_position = 5433.0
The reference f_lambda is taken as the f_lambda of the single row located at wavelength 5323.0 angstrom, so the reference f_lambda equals 21.41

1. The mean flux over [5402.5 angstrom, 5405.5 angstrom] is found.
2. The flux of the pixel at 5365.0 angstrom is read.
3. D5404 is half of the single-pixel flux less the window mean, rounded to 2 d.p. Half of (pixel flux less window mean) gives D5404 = 0.19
